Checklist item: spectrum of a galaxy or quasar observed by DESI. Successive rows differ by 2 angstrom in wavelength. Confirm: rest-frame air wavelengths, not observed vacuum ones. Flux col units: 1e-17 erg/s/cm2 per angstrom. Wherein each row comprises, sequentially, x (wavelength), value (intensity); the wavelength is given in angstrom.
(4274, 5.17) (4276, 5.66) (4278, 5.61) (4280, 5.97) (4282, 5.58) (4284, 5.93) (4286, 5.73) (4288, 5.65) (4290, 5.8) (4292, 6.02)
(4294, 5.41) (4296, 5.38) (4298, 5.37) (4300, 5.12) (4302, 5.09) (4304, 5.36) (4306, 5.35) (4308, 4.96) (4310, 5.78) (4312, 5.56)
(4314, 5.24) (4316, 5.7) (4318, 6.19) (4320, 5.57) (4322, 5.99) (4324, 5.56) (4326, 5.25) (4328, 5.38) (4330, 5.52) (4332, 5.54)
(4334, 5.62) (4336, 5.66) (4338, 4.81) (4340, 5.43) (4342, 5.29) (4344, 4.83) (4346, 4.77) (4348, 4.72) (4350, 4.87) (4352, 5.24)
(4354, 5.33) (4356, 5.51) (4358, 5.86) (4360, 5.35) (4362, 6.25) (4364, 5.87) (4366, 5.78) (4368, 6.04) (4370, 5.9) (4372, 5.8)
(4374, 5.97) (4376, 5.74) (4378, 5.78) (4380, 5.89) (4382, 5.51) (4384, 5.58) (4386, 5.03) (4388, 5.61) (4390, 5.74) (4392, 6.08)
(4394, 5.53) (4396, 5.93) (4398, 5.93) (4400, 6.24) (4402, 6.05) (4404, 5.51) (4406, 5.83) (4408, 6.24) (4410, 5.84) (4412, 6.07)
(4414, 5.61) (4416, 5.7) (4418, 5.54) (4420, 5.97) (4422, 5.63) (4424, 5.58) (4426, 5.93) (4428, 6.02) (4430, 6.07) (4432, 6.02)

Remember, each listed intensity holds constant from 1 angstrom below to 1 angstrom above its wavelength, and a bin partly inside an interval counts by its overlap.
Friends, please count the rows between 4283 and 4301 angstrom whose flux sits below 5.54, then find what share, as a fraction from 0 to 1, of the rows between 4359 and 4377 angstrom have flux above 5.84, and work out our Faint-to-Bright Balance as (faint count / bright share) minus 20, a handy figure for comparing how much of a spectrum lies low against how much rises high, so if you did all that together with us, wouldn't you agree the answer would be -13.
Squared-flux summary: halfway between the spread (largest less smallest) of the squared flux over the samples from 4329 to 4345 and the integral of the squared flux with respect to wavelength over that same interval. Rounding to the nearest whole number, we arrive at 233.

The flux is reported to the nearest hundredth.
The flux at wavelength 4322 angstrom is 5.99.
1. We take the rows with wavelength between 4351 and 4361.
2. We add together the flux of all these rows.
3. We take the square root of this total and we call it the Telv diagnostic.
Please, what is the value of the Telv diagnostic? 5.22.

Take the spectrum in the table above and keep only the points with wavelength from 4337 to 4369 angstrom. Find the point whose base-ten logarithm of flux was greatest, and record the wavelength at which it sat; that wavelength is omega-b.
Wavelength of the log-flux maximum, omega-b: 4362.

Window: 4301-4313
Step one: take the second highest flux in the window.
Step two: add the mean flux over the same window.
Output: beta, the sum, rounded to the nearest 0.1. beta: 10.9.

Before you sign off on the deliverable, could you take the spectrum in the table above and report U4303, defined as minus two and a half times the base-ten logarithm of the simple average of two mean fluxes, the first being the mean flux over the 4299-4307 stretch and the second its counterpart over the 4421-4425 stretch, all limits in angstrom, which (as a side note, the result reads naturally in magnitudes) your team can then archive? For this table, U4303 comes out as -1.83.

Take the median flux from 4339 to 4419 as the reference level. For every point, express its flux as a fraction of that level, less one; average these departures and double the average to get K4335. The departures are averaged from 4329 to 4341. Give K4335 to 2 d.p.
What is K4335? -0.11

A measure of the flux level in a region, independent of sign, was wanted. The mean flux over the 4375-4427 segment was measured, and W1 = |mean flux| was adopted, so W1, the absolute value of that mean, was 5.77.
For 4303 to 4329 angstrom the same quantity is 5.53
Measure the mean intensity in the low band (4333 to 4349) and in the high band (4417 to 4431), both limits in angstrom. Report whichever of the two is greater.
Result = 5.82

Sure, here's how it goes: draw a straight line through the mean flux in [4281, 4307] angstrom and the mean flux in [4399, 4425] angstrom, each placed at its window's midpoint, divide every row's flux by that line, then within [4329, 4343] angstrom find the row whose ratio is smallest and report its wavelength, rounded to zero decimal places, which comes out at 4338 angstrom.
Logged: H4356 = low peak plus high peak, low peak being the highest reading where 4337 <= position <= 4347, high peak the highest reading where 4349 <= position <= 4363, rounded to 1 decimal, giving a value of 11.7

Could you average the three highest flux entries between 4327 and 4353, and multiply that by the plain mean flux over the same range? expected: 29.2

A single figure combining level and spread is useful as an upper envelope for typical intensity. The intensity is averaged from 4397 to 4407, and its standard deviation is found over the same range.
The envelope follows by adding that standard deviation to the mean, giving 6.2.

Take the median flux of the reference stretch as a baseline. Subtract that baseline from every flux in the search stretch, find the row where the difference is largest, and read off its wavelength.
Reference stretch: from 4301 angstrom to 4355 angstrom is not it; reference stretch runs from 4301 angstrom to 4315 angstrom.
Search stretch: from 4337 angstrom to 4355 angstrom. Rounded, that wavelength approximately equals 4340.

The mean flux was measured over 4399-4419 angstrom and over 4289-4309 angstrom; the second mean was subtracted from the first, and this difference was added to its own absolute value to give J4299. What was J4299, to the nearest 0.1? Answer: 1.0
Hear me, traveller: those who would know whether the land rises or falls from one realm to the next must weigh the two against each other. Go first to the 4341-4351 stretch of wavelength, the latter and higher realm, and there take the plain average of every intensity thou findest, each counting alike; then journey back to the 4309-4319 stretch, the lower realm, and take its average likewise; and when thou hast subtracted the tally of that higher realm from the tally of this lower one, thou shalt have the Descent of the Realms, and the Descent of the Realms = 0.80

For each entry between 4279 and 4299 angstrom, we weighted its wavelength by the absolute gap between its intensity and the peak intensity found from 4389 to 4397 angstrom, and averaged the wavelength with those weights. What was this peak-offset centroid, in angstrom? 4291.1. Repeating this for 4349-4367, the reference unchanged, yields 4355.4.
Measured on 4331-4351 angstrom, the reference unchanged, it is 4342.8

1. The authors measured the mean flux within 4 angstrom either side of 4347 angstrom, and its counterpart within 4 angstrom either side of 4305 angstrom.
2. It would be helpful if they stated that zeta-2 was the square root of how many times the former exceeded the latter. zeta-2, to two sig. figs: 0.96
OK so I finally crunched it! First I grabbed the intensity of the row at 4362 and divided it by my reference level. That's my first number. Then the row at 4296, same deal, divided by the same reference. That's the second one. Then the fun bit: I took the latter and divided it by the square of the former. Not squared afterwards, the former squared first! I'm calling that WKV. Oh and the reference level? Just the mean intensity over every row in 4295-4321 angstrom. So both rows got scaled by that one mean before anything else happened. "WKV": 0.75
